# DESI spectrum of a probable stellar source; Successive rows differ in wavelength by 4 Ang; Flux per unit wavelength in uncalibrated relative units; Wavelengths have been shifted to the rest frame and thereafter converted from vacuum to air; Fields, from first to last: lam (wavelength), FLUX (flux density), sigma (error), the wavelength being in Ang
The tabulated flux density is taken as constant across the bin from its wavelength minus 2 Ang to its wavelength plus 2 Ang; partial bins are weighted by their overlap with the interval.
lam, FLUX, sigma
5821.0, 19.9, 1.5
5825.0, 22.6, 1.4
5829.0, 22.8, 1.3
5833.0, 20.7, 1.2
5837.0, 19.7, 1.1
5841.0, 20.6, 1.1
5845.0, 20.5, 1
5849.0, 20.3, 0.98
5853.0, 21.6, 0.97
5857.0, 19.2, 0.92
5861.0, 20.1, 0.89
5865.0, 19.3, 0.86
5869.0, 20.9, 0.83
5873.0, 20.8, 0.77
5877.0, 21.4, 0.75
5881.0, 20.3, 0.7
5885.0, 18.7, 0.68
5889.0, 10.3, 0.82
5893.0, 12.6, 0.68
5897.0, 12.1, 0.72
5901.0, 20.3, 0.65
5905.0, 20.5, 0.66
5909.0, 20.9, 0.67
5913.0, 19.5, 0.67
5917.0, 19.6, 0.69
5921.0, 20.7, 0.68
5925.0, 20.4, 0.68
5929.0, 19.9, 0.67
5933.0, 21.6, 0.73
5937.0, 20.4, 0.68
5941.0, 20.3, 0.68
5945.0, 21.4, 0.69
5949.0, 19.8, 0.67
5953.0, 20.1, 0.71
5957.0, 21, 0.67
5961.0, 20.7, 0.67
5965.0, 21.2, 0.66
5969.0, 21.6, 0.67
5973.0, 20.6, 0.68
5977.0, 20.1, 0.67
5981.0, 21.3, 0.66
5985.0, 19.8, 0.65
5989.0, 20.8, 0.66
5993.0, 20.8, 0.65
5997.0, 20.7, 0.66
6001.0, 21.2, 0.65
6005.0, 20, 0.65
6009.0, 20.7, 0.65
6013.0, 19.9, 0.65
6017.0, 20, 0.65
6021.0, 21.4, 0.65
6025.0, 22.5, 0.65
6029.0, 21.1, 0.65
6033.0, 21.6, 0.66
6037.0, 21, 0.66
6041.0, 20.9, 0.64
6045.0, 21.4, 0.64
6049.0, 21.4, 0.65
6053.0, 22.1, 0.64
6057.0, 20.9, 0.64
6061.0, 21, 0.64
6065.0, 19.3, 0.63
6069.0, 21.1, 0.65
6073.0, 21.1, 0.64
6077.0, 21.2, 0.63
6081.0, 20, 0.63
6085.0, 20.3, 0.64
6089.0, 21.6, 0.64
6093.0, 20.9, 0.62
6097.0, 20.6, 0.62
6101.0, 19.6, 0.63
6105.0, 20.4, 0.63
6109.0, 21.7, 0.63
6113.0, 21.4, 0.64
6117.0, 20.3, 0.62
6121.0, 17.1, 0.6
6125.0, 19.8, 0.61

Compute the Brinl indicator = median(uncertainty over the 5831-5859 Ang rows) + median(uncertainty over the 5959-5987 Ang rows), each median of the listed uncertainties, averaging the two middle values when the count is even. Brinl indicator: 1.67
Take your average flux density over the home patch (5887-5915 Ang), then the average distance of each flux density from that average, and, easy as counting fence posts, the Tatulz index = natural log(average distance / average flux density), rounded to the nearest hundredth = -1.37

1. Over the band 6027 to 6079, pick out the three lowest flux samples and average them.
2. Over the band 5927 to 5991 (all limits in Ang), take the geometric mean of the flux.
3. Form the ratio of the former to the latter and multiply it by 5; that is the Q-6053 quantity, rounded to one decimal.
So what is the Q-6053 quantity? 4.9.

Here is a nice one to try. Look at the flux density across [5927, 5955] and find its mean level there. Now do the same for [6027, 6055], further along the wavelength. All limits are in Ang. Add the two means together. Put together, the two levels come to 41.9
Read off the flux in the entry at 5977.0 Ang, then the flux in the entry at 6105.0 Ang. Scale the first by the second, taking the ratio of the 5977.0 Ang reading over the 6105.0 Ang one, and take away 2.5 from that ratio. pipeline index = -1.51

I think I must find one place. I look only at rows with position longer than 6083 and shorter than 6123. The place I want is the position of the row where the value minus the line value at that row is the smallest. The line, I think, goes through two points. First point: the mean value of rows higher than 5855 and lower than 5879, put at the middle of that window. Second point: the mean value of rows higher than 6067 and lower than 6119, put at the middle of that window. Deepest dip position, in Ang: 6121.0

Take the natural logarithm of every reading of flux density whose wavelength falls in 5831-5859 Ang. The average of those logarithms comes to 3.01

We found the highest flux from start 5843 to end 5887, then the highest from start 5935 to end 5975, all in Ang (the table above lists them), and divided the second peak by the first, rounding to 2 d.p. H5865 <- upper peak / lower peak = 1.00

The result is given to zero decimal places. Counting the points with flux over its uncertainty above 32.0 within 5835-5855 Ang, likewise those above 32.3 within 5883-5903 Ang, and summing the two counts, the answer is 0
